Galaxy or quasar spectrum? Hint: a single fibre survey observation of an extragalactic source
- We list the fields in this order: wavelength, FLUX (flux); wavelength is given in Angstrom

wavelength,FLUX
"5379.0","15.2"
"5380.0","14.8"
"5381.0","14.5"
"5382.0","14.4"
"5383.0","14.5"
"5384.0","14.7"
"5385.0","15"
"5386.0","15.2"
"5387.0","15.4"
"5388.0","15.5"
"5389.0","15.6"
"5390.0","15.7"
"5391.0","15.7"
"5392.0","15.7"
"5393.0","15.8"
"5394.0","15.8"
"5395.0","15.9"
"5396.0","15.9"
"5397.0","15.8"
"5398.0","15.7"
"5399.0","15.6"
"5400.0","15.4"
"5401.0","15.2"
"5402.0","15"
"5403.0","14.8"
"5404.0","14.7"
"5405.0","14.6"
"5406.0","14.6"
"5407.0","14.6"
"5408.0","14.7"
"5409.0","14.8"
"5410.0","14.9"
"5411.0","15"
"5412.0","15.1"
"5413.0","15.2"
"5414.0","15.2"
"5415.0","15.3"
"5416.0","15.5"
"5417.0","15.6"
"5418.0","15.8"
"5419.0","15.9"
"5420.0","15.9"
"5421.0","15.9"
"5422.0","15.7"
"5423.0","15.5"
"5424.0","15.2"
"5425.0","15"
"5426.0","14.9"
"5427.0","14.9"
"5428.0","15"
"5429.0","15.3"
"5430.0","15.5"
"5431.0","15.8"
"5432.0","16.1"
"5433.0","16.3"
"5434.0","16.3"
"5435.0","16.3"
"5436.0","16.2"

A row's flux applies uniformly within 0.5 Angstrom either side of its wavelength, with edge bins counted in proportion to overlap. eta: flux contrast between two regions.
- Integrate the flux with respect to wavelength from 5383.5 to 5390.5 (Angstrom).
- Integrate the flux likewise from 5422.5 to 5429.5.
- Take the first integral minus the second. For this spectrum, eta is 1.3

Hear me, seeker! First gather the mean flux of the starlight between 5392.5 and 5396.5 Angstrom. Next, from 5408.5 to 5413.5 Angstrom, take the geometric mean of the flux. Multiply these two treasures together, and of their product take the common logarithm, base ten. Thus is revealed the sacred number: 2.376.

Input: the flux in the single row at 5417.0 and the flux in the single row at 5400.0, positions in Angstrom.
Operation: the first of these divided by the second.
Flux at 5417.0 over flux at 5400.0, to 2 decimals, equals 1.01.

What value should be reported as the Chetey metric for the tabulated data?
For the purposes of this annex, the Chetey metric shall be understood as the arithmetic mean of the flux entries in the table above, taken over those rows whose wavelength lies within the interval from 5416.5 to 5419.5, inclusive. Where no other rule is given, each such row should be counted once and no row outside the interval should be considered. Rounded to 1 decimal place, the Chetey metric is 15.8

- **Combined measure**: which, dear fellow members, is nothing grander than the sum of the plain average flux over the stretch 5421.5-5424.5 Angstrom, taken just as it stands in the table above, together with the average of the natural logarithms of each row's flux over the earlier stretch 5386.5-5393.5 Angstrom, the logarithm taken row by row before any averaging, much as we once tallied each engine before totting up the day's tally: 18.2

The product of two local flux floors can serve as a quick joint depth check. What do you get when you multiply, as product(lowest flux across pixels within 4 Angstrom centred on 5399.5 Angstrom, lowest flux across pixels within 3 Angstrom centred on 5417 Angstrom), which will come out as 236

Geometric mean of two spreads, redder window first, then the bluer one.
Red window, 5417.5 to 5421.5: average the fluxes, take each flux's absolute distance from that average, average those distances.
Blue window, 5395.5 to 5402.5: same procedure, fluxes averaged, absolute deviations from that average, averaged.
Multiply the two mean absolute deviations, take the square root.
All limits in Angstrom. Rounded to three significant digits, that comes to 0.101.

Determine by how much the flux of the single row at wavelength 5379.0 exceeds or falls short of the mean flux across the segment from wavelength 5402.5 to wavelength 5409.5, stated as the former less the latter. 0.51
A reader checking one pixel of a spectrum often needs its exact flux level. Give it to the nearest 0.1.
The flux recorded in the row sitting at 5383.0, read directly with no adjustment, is 14.5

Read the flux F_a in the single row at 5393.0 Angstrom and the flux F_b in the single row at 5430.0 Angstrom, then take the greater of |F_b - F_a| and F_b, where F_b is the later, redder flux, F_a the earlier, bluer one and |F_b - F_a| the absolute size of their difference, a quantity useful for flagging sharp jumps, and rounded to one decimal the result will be 15.5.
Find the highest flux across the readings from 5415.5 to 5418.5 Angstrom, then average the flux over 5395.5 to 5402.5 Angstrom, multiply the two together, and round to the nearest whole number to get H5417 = 245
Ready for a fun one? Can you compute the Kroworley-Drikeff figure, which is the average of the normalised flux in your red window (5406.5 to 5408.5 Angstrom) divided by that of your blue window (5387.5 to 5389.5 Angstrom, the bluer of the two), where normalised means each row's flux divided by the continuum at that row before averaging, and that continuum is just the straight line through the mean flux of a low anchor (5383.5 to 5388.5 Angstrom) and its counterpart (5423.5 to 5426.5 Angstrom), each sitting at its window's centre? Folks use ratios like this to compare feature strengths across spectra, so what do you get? 0.95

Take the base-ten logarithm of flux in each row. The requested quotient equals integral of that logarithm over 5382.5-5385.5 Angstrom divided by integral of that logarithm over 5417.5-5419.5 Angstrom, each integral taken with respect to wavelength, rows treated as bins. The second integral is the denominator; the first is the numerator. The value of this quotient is 1.46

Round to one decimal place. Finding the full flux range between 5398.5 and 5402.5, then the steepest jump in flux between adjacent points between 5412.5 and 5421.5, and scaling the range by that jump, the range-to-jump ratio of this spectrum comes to 3.0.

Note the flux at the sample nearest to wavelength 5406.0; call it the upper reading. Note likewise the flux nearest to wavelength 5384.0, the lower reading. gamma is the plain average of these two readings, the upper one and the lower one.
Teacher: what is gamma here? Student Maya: 14.65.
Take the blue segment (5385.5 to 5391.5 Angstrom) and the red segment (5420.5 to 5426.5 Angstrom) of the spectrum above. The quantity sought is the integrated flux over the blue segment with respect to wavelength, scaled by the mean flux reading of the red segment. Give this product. 1431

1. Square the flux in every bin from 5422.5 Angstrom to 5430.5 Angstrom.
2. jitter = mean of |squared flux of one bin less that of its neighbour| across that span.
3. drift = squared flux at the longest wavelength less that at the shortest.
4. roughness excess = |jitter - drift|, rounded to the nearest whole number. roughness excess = 5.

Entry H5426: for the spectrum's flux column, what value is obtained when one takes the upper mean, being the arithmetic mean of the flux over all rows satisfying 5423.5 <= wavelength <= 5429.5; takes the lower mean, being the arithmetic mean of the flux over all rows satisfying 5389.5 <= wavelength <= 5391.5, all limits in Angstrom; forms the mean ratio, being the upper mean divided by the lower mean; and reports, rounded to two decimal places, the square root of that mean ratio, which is 0.98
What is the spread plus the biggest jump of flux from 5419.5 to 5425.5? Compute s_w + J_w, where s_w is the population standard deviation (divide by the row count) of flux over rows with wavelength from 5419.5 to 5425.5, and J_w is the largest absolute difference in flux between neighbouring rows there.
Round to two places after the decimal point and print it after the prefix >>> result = 0.64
